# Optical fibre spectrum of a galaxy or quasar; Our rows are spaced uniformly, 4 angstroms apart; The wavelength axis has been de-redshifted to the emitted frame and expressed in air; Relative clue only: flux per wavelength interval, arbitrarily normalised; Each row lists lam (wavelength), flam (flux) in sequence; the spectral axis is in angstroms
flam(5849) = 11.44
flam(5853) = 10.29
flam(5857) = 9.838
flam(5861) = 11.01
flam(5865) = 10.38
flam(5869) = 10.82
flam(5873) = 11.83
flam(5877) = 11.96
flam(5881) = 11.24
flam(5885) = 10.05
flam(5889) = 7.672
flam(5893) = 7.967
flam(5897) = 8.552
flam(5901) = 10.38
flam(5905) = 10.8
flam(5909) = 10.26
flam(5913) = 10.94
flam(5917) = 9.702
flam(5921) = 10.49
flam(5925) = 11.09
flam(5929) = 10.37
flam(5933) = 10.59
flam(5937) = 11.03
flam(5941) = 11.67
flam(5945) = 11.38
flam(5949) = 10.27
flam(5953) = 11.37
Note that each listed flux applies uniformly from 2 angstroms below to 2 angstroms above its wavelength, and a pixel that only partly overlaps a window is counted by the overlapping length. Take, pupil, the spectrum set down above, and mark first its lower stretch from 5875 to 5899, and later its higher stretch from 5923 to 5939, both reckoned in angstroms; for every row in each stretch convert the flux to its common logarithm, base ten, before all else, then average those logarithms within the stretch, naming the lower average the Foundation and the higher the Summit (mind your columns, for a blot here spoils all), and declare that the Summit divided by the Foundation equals 1.06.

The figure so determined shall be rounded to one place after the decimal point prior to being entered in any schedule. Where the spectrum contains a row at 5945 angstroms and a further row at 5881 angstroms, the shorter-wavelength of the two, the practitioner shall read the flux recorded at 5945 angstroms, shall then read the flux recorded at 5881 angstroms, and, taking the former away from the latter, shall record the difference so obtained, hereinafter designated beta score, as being -0.1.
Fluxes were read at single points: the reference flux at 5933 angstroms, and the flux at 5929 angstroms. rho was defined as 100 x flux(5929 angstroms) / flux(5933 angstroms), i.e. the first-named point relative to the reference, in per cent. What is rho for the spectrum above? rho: 98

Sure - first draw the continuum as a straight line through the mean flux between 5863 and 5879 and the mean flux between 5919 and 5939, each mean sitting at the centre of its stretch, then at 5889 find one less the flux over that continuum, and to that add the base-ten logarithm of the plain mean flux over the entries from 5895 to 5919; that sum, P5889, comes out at 1.31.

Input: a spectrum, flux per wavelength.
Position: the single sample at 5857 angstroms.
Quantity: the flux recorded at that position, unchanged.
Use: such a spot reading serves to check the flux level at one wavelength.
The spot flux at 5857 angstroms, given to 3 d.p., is 9.838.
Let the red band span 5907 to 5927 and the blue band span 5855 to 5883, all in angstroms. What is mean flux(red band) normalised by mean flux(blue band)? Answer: 0.95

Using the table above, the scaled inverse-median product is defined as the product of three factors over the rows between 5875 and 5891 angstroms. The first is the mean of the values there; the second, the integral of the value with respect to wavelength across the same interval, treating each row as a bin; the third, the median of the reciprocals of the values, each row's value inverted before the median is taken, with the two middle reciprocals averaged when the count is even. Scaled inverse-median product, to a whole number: 158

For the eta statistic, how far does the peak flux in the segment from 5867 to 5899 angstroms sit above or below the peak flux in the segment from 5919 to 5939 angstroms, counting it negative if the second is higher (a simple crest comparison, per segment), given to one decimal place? 0.9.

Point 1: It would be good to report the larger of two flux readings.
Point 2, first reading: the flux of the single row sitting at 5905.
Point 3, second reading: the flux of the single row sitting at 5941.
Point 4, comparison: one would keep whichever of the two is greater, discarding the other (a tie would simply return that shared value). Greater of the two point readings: 11.7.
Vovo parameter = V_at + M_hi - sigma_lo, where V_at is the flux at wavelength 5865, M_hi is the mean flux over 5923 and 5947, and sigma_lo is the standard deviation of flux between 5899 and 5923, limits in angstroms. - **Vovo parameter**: 21.0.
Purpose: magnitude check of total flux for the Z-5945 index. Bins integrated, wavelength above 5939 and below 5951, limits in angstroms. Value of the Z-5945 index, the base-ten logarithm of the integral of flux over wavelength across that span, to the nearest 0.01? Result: 2.12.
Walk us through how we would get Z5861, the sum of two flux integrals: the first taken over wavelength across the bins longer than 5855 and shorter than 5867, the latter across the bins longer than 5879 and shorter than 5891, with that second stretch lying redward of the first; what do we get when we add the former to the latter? 241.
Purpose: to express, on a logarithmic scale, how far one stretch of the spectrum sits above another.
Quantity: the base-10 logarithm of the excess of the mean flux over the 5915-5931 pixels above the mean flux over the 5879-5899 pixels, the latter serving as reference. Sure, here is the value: 0.12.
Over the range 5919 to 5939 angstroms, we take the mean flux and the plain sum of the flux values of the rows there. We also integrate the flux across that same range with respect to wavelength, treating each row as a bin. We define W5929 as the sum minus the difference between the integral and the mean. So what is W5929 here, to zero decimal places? -150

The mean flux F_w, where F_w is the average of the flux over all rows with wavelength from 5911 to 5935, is 10.53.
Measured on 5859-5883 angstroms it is 11.21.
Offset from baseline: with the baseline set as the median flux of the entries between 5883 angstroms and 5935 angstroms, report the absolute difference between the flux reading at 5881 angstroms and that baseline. 0.9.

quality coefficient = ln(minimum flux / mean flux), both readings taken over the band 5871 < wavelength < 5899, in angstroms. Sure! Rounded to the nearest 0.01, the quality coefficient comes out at -0.25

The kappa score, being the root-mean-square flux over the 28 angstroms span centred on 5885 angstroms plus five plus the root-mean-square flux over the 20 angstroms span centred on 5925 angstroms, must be 25.5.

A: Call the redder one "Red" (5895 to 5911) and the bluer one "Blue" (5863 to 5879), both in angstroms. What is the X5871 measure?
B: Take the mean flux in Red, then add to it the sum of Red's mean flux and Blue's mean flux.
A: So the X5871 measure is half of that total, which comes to 15.6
